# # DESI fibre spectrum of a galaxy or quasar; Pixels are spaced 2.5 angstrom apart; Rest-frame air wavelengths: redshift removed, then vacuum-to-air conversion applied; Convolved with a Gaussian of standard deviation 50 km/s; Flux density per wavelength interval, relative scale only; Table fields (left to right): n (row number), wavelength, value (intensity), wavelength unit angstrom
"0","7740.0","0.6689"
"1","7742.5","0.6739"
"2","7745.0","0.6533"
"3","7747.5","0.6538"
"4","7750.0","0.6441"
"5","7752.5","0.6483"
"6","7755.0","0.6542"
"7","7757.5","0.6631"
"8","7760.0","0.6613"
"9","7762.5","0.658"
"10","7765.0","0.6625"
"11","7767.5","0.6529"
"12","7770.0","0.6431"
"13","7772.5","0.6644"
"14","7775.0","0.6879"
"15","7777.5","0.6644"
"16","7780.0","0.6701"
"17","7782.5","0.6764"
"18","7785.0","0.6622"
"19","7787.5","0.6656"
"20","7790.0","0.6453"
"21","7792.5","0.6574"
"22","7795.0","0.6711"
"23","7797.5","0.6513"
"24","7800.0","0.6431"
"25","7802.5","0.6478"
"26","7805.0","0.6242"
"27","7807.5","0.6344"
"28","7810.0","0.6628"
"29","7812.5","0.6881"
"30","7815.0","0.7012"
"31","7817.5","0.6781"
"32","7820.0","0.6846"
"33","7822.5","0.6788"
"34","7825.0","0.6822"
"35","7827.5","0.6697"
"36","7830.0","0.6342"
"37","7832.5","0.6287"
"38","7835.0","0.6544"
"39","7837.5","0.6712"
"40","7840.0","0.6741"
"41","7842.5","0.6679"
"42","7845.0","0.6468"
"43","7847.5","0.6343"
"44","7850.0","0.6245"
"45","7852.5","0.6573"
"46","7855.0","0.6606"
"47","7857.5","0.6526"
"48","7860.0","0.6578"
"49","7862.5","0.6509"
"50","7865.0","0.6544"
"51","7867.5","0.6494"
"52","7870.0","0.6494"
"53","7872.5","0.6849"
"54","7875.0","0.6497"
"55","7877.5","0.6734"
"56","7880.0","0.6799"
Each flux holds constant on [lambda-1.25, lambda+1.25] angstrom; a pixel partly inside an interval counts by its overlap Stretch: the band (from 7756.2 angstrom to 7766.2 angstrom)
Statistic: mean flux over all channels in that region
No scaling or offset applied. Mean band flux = 0.661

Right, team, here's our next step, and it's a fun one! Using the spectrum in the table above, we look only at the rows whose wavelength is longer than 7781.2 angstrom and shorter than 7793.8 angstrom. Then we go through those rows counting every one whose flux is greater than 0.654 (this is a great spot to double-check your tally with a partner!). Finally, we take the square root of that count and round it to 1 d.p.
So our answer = 2.0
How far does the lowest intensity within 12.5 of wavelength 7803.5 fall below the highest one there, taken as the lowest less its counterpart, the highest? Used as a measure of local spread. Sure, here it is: -0.077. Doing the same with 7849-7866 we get -0.036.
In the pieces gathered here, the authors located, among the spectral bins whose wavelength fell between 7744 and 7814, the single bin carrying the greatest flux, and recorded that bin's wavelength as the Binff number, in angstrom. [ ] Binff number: 7812.5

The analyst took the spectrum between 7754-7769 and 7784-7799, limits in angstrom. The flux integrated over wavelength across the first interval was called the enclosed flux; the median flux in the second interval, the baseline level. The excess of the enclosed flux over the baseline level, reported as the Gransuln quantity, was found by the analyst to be 9.22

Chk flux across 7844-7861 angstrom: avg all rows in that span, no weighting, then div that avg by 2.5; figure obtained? 0.259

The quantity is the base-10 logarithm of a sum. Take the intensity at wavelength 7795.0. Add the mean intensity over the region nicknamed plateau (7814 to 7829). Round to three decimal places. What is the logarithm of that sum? 0.131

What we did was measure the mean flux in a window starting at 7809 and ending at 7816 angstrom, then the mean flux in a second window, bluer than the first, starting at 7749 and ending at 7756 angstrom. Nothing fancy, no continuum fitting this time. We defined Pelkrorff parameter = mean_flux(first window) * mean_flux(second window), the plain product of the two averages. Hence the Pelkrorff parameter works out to 0.444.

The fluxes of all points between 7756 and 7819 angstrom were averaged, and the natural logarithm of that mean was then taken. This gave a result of -0.413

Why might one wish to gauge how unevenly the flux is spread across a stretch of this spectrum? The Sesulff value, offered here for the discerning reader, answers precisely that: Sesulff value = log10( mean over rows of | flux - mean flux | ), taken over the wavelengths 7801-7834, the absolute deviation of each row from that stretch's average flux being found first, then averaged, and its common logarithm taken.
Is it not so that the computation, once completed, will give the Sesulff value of -1.65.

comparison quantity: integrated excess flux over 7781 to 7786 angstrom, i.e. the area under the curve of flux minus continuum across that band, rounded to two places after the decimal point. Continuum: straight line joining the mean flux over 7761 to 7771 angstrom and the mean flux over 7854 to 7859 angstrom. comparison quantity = 0.07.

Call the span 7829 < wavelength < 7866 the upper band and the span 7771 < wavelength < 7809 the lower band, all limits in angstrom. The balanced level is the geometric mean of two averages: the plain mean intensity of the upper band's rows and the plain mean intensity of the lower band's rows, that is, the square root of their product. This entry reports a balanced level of 0.6545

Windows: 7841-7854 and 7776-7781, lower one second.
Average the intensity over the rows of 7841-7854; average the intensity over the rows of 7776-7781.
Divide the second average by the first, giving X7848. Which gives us 1.03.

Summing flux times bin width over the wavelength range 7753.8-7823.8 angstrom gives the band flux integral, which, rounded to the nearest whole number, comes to 46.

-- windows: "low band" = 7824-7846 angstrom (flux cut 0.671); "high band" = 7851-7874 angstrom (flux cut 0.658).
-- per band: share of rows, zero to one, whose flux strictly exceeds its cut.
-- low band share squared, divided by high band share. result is 0.50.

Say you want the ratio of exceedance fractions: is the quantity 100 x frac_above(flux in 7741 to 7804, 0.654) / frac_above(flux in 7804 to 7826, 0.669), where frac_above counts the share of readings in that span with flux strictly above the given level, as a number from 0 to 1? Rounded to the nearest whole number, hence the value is 90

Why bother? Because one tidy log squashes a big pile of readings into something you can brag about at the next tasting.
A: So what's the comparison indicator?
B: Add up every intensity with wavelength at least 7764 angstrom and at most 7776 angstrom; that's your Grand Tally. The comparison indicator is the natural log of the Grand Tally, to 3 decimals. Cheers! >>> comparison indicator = 1.197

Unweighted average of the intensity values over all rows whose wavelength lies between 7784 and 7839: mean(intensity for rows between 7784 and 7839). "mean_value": 0.661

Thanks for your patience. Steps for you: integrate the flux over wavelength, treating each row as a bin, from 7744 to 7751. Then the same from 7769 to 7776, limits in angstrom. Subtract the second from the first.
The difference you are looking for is -0.1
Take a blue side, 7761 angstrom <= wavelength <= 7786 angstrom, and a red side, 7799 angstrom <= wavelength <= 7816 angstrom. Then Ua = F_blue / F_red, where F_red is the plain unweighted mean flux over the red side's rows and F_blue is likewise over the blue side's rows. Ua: 1.01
